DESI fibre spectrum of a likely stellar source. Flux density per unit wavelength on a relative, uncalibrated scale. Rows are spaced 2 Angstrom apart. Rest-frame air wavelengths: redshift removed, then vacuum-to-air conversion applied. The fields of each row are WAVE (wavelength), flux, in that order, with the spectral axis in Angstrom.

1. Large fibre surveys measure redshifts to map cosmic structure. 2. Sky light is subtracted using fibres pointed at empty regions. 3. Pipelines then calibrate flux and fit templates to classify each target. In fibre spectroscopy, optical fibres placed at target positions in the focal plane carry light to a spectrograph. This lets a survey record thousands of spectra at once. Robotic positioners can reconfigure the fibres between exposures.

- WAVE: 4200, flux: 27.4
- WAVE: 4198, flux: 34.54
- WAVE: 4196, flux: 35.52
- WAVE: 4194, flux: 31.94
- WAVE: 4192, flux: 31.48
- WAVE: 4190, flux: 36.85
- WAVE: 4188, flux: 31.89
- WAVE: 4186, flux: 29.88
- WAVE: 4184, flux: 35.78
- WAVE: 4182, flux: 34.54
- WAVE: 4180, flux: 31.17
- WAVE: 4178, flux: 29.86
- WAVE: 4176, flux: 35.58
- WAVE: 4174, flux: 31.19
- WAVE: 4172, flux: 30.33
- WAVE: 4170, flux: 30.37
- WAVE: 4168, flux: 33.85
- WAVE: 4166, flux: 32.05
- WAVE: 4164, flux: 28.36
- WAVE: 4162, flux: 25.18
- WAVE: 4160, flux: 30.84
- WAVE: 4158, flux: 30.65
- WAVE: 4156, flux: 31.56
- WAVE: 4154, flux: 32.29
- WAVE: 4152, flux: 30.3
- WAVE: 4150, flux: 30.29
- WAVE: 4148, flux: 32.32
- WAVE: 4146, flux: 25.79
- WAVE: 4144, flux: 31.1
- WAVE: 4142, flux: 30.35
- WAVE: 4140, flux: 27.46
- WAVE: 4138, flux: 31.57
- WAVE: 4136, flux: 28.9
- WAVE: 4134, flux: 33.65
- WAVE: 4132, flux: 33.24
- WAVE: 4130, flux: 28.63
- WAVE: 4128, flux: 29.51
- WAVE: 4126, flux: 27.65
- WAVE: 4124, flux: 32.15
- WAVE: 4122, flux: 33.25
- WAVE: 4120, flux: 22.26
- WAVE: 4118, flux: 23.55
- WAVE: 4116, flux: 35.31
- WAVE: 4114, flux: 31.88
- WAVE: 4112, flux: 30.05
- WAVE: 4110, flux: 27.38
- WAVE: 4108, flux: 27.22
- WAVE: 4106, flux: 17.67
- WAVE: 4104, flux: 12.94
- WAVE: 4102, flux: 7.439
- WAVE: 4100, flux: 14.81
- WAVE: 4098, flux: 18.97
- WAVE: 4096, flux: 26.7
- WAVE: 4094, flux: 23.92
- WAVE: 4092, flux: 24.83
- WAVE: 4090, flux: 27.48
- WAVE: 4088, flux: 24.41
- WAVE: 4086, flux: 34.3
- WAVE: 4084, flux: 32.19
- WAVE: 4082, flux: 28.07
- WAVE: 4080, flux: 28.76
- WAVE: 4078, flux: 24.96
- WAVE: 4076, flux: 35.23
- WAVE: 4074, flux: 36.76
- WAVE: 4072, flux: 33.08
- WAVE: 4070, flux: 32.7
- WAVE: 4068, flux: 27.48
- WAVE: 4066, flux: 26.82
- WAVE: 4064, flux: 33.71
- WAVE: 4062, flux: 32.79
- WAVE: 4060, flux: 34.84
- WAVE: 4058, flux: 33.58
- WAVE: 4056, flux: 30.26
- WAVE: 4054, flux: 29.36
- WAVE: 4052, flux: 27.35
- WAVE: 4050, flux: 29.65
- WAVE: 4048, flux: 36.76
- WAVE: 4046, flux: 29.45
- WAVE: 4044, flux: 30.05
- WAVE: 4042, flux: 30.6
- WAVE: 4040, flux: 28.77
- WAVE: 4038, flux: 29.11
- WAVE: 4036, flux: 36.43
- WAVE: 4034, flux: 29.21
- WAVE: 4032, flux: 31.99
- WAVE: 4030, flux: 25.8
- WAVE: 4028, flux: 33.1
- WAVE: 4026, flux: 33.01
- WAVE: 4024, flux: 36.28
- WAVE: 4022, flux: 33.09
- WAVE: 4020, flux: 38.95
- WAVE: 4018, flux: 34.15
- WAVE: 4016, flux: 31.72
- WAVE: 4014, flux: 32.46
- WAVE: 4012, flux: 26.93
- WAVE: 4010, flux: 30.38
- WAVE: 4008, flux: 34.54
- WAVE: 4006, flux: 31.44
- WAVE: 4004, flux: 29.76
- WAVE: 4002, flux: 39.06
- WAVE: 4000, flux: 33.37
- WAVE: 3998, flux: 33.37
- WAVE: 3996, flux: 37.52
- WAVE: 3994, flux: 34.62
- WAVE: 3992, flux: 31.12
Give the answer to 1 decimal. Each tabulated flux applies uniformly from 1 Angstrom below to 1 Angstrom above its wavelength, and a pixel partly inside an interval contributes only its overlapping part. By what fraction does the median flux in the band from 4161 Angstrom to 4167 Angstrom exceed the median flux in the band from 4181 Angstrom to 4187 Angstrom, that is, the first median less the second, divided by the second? -0.2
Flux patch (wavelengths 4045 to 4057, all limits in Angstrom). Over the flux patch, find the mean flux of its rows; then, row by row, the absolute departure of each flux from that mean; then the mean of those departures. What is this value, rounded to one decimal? 2.1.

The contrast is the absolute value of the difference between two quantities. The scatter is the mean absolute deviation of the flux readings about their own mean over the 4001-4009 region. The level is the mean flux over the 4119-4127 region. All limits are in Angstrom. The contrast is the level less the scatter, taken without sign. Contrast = 26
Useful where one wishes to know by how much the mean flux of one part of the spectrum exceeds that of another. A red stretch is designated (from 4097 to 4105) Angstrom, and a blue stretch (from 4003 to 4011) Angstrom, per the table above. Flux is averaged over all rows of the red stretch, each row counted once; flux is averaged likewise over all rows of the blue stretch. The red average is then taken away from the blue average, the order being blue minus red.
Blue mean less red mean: 18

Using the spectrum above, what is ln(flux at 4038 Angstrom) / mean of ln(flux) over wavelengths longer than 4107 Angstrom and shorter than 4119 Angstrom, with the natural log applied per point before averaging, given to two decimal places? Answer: 1.00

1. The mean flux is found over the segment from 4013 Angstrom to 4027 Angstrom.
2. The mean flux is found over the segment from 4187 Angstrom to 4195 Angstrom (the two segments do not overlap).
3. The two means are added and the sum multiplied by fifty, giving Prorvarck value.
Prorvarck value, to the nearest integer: 3364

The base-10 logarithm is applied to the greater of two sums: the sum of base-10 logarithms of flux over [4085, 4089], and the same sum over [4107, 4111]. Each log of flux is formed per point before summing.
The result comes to 0.466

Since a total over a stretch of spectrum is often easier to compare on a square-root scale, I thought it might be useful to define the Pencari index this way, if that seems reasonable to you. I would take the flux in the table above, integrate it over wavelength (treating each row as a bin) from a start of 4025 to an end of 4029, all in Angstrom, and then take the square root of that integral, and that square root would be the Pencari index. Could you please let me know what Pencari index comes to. 11.5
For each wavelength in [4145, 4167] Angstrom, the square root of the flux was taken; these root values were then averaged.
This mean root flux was 5.47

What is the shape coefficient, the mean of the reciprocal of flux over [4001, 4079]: 0.0318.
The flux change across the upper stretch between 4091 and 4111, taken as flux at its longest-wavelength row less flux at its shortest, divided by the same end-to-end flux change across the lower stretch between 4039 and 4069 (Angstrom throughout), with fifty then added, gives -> 48.0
